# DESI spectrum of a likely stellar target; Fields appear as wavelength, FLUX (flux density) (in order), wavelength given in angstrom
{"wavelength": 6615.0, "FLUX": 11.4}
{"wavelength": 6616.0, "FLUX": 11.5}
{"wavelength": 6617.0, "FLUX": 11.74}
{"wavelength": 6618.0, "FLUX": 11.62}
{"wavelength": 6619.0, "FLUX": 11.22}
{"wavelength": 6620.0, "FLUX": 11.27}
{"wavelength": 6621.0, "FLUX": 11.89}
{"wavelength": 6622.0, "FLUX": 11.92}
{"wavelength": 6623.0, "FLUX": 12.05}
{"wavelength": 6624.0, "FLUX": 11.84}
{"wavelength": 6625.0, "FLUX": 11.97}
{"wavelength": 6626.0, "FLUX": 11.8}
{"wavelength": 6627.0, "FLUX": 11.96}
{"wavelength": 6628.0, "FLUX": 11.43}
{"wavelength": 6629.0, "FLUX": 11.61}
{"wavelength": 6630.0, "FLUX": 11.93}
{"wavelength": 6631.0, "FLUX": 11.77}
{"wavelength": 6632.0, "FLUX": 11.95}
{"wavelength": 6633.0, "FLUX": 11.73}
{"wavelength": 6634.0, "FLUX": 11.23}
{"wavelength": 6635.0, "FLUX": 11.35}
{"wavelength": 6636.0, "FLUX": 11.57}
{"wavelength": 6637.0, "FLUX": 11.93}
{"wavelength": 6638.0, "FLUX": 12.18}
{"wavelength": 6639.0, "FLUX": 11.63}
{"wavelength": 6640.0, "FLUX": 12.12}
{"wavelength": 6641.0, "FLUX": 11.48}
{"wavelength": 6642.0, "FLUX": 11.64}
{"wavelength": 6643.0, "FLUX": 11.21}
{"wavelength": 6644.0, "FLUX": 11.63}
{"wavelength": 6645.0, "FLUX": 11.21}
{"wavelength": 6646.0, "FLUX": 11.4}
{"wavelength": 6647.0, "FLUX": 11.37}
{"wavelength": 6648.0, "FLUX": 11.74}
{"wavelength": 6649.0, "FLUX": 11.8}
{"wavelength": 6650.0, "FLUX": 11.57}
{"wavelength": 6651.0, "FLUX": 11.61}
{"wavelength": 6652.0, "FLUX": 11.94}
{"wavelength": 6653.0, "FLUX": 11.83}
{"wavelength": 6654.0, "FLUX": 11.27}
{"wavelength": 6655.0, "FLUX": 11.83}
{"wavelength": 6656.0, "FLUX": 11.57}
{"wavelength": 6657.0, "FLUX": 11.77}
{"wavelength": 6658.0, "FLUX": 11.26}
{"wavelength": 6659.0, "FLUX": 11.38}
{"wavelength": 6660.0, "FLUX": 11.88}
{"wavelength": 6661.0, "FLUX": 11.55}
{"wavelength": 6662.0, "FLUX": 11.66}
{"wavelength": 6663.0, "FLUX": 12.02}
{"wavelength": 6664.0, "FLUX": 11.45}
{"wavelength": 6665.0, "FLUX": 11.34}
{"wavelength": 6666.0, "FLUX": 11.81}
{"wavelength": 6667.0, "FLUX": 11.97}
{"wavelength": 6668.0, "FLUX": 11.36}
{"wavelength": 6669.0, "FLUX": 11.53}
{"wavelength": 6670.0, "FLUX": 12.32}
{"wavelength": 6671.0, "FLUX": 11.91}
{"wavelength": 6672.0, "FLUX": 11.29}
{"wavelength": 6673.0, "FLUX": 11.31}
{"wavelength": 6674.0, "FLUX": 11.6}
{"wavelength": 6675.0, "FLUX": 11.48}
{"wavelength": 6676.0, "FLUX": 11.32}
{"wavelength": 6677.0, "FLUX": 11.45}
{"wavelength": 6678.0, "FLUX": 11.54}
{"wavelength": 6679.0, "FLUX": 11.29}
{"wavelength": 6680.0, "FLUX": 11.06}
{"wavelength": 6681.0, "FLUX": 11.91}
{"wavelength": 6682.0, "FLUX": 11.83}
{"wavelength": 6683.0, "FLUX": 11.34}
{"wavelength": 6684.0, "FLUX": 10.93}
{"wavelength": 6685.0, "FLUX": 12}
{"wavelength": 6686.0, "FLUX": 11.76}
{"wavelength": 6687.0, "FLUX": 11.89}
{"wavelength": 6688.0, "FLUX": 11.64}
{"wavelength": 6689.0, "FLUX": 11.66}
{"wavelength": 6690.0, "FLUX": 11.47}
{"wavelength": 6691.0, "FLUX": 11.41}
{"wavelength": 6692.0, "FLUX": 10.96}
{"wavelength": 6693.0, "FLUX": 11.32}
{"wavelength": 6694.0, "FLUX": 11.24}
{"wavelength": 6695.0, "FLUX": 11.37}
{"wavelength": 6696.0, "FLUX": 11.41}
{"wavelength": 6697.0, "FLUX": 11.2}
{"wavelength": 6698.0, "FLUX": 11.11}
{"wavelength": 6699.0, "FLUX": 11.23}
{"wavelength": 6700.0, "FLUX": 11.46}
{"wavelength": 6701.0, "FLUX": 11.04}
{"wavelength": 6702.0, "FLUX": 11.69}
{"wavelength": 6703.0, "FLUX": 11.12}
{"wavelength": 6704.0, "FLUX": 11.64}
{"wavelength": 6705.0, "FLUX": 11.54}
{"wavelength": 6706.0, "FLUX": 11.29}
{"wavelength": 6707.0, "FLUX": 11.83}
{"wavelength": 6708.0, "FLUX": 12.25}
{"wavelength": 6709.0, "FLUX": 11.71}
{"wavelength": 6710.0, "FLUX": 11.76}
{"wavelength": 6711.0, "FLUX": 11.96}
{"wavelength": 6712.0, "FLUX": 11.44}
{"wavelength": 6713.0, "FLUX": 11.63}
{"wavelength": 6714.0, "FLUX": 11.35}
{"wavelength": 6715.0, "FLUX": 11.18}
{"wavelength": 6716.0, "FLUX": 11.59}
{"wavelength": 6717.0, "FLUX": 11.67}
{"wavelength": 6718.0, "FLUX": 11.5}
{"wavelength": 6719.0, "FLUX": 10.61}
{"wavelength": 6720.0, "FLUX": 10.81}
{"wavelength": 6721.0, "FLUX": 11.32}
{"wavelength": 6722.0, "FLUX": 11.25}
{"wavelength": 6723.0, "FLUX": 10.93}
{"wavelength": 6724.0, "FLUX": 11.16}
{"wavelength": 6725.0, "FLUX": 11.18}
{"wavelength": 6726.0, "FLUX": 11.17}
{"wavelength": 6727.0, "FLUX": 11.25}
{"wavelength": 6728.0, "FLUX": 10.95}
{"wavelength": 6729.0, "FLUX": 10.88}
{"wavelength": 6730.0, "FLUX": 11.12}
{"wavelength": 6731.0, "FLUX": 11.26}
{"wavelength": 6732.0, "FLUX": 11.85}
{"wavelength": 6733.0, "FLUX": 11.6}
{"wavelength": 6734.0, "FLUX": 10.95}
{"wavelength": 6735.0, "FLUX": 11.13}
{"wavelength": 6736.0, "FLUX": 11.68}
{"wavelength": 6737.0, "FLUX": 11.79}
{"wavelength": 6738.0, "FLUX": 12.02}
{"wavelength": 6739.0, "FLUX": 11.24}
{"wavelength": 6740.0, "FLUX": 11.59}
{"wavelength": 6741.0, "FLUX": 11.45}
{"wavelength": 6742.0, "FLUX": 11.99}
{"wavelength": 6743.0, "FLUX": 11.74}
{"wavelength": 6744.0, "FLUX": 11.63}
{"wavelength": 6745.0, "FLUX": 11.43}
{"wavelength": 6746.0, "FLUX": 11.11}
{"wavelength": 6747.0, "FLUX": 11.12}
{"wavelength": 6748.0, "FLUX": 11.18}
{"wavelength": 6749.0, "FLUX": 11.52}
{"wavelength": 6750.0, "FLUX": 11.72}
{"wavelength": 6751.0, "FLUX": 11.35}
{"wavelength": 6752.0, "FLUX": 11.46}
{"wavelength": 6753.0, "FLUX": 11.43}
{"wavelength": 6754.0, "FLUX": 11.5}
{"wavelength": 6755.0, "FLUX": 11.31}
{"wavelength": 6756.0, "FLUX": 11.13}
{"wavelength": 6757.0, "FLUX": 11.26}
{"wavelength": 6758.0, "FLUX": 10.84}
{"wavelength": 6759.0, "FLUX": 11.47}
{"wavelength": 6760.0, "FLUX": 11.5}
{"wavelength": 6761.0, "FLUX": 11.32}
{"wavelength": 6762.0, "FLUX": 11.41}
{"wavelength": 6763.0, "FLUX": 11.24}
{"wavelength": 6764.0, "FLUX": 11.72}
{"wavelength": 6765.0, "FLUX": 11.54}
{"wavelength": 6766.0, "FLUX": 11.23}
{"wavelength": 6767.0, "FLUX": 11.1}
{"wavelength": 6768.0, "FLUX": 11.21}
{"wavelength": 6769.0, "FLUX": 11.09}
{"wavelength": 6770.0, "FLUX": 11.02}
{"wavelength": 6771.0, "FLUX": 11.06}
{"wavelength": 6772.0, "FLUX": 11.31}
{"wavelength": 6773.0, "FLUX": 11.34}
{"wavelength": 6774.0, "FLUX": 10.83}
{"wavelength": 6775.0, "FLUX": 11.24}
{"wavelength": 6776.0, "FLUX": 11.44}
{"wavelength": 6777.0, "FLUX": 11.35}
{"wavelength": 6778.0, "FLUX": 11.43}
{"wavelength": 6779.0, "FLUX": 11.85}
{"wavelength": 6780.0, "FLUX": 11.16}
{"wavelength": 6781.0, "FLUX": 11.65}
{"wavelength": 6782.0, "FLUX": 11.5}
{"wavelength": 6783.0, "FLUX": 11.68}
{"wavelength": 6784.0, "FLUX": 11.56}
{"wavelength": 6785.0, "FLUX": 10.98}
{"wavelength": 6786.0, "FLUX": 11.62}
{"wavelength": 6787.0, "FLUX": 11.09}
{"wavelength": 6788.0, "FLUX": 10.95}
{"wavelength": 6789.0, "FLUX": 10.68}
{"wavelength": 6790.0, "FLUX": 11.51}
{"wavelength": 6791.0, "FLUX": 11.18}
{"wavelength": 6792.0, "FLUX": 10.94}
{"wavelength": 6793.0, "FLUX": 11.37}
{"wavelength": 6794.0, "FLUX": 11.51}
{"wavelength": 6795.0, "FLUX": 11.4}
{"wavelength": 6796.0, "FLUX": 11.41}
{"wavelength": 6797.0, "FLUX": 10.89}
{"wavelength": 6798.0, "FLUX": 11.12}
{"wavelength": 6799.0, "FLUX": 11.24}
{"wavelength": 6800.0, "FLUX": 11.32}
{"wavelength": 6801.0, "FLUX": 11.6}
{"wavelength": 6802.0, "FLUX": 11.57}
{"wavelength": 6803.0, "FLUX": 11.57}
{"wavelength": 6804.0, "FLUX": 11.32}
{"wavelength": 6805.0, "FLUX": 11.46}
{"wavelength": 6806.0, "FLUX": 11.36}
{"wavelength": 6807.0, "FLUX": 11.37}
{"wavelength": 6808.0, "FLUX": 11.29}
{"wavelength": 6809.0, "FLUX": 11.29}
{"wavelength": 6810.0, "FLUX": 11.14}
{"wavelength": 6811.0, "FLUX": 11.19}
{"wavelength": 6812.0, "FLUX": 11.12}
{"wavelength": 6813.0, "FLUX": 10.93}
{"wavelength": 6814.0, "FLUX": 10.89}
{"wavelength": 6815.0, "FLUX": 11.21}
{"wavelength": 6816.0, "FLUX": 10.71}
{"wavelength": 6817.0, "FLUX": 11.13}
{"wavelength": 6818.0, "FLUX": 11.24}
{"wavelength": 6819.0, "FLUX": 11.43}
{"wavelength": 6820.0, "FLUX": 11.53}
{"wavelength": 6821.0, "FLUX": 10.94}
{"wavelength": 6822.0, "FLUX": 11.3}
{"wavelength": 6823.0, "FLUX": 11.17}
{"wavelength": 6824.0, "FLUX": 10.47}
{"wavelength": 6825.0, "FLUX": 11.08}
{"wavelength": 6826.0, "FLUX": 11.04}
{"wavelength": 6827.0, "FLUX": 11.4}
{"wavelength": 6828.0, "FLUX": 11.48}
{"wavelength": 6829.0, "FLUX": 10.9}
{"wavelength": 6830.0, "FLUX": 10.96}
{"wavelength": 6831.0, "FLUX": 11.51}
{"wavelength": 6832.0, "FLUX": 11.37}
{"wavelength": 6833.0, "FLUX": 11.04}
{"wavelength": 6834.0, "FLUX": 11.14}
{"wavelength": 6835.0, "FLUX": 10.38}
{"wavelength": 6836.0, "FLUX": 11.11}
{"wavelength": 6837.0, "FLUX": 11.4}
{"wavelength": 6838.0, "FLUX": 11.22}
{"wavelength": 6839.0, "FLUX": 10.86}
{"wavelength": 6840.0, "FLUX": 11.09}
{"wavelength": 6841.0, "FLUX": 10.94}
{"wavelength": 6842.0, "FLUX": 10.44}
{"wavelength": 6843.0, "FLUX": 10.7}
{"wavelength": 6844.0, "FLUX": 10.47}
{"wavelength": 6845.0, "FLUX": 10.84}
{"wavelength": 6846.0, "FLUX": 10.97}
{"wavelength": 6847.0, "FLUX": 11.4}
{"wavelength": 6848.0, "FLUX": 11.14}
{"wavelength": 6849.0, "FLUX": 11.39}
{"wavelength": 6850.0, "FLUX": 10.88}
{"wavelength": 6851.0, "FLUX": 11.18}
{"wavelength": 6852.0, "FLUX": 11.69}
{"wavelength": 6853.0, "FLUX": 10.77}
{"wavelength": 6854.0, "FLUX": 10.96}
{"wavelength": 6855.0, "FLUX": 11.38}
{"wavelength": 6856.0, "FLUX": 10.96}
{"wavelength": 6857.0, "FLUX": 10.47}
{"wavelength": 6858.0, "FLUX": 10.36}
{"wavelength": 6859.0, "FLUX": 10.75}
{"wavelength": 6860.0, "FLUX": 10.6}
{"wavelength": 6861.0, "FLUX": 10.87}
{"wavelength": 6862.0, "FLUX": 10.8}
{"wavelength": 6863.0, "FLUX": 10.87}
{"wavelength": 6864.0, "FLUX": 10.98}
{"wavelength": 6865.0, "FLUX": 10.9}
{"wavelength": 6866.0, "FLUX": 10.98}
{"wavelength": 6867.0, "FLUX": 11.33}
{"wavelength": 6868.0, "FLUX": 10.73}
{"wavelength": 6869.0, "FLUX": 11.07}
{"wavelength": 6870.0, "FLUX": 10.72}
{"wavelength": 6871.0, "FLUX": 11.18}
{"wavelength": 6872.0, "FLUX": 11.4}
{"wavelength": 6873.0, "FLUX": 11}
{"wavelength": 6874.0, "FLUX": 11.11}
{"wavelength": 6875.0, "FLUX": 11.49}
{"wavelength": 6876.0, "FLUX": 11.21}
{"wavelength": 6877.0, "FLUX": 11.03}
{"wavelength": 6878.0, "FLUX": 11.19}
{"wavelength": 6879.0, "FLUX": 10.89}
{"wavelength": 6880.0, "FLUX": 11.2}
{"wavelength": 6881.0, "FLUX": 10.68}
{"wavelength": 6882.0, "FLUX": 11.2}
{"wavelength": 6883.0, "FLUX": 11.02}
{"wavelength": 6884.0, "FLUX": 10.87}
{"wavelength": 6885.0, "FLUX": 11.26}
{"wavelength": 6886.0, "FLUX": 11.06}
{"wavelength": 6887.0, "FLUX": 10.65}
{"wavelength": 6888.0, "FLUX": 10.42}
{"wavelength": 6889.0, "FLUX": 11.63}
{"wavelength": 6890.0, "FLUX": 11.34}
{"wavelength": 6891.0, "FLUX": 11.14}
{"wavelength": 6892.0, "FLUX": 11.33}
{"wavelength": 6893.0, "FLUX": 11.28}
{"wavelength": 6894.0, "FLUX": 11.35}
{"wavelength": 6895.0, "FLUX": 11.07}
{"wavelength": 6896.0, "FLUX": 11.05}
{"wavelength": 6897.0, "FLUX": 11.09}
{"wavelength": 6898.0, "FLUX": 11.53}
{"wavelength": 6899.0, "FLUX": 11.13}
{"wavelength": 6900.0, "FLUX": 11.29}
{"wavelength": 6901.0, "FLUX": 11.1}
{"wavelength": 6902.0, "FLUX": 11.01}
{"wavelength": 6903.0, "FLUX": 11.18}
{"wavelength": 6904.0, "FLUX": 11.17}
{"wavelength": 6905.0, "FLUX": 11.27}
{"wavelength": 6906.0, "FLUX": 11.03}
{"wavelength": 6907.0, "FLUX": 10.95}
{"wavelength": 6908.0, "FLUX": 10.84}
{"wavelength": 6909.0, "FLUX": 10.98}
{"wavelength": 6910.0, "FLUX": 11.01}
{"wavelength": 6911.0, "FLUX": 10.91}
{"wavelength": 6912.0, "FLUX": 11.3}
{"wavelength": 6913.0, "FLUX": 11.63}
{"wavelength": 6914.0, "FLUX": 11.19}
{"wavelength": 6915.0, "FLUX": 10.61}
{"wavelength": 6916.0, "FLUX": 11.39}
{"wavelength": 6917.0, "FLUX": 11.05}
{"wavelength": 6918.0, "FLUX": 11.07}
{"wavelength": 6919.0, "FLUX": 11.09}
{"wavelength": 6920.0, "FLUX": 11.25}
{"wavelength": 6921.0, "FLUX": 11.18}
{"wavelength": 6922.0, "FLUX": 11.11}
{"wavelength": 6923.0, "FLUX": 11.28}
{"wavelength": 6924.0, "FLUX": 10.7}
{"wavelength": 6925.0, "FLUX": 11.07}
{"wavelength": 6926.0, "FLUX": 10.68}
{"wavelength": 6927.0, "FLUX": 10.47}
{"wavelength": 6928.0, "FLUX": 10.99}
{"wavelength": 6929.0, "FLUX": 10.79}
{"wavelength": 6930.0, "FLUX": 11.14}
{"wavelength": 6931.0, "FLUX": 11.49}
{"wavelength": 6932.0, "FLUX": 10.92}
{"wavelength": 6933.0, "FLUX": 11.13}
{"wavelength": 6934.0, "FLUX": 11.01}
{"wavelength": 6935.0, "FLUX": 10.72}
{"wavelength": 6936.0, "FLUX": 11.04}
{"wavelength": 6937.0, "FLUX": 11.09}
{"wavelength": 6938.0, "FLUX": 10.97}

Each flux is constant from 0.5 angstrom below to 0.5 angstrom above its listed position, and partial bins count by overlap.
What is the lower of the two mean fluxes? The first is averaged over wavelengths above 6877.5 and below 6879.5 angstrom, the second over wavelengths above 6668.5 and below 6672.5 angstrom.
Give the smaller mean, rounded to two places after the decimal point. 11.04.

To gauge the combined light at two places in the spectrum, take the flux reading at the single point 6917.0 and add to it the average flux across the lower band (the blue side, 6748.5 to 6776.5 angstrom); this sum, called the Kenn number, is 22.4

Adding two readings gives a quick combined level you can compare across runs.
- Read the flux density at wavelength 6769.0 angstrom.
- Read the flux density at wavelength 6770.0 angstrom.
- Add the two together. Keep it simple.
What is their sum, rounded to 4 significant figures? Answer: 22.11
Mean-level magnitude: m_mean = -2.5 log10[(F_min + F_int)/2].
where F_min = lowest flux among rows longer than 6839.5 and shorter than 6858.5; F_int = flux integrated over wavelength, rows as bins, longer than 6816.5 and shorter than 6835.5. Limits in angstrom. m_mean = -5.11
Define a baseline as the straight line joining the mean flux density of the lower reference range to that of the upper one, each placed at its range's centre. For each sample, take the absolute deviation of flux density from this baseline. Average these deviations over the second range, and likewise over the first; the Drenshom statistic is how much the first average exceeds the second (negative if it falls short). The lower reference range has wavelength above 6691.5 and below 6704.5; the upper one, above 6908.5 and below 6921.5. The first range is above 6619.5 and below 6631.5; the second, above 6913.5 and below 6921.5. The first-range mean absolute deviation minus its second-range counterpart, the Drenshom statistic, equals 0.30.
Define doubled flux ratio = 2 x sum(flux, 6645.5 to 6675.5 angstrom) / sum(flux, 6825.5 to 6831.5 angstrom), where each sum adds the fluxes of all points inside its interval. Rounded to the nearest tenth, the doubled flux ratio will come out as 10.4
